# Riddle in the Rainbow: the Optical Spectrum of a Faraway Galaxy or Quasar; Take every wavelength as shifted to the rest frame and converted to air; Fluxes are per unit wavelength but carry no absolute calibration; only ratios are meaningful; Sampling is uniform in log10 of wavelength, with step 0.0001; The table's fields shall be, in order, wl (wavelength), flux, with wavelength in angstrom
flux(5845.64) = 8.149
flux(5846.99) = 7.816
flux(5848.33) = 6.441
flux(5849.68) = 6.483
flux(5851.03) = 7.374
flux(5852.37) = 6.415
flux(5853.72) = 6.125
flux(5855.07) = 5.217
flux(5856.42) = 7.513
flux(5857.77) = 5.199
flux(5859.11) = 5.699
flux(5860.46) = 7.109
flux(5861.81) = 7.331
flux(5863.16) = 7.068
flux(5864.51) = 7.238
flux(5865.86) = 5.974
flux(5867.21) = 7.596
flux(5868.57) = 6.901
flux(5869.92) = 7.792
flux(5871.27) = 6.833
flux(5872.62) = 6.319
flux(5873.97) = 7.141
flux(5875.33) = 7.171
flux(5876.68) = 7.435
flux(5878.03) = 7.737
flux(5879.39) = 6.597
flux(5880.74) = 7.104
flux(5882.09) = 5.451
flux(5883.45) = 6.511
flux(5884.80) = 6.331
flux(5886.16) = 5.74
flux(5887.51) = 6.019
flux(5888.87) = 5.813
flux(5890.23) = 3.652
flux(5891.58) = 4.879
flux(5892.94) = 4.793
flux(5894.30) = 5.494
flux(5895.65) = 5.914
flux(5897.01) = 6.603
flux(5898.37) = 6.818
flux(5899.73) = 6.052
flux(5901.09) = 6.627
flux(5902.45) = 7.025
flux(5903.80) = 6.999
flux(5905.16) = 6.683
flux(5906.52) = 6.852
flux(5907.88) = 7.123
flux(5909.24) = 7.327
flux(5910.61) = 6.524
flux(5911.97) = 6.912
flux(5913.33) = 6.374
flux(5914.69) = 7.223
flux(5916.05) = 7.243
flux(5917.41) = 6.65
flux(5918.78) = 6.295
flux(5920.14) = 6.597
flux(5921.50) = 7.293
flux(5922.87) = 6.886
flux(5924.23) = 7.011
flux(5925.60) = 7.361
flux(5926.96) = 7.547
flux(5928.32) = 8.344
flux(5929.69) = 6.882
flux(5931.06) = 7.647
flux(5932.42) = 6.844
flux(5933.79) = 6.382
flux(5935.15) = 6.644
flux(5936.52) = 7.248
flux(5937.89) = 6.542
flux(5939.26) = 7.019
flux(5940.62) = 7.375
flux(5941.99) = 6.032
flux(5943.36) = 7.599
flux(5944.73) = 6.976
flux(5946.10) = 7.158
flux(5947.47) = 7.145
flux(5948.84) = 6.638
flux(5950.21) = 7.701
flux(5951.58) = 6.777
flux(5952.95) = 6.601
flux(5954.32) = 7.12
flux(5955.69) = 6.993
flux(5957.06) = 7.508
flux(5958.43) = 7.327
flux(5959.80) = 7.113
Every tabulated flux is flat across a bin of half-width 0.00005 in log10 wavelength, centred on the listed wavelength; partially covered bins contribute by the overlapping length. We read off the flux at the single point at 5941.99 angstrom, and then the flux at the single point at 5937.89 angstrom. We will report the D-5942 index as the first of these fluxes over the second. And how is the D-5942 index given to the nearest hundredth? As 0.92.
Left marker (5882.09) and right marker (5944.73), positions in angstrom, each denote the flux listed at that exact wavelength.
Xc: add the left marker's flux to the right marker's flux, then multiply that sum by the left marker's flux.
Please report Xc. 68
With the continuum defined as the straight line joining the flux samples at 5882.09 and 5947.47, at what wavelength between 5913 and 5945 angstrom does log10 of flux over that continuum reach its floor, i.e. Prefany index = 5941.99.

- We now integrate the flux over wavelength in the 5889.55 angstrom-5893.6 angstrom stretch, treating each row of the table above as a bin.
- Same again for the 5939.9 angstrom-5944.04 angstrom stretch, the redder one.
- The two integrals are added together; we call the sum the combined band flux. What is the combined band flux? 47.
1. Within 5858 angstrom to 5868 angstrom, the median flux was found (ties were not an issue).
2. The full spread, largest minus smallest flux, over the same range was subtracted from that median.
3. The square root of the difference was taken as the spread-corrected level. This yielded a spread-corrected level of 2.28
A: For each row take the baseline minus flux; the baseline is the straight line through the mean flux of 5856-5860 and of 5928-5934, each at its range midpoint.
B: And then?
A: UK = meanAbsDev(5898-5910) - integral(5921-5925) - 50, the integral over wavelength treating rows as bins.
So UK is -49.9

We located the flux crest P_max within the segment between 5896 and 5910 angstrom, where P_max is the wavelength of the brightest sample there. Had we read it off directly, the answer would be 5909.24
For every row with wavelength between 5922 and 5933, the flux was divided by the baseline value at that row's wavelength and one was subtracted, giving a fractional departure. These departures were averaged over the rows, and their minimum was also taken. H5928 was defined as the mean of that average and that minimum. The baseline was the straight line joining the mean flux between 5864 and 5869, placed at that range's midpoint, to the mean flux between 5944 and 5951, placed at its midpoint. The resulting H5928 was 0.00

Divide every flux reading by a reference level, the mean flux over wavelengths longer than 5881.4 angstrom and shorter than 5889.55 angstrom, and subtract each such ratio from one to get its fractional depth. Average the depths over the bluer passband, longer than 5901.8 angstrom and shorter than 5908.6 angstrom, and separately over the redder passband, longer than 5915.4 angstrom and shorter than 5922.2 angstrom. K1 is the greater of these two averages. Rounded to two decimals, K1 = -0.14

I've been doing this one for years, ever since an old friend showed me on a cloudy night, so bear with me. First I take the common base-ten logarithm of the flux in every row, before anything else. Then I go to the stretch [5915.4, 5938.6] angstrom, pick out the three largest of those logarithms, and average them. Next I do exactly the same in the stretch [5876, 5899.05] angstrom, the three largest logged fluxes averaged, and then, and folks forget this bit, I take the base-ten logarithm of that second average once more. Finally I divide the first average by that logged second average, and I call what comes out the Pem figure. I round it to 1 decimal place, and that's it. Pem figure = -14.8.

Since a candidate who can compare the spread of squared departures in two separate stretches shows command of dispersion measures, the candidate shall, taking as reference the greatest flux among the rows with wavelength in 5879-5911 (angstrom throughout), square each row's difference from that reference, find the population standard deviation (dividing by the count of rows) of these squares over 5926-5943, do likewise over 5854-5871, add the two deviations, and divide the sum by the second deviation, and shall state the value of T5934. 1.3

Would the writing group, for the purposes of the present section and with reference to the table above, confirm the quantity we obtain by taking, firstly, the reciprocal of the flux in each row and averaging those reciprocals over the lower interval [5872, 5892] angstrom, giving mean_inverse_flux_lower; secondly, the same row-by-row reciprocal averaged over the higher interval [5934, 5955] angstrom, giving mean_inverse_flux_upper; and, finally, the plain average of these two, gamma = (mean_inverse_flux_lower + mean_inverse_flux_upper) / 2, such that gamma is 0.155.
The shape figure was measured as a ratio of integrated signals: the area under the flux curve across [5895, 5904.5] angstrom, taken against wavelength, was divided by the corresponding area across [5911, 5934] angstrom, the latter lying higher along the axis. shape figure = 0.4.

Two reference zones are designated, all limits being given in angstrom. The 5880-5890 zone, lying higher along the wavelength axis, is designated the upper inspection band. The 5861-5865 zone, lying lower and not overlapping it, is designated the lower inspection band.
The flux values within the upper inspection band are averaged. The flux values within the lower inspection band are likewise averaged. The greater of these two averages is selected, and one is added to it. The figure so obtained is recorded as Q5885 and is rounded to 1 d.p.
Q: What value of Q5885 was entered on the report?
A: 8.2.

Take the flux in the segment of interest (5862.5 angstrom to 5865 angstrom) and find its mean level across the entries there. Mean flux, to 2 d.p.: 7.15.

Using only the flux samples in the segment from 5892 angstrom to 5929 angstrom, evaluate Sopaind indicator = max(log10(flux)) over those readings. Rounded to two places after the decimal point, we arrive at 0.92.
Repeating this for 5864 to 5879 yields 0.89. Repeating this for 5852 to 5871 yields 0.89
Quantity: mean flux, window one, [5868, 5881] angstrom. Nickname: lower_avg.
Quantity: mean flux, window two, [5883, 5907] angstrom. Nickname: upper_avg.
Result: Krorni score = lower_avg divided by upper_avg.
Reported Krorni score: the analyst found 1.18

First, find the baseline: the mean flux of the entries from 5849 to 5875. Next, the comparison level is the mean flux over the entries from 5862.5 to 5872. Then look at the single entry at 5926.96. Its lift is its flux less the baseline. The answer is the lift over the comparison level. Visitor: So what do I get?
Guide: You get 0.12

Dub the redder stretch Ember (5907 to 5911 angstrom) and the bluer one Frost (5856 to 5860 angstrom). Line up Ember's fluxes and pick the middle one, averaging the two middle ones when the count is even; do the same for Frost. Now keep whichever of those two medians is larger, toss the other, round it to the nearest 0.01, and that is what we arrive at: 7.12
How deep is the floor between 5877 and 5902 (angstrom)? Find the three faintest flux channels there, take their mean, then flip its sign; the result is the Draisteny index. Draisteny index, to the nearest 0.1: -4.4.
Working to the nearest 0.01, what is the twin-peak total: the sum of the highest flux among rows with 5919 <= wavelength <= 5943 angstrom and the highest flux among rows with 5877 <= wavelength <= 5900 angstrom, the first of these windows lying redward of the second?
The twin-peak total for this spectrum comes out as 16.08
